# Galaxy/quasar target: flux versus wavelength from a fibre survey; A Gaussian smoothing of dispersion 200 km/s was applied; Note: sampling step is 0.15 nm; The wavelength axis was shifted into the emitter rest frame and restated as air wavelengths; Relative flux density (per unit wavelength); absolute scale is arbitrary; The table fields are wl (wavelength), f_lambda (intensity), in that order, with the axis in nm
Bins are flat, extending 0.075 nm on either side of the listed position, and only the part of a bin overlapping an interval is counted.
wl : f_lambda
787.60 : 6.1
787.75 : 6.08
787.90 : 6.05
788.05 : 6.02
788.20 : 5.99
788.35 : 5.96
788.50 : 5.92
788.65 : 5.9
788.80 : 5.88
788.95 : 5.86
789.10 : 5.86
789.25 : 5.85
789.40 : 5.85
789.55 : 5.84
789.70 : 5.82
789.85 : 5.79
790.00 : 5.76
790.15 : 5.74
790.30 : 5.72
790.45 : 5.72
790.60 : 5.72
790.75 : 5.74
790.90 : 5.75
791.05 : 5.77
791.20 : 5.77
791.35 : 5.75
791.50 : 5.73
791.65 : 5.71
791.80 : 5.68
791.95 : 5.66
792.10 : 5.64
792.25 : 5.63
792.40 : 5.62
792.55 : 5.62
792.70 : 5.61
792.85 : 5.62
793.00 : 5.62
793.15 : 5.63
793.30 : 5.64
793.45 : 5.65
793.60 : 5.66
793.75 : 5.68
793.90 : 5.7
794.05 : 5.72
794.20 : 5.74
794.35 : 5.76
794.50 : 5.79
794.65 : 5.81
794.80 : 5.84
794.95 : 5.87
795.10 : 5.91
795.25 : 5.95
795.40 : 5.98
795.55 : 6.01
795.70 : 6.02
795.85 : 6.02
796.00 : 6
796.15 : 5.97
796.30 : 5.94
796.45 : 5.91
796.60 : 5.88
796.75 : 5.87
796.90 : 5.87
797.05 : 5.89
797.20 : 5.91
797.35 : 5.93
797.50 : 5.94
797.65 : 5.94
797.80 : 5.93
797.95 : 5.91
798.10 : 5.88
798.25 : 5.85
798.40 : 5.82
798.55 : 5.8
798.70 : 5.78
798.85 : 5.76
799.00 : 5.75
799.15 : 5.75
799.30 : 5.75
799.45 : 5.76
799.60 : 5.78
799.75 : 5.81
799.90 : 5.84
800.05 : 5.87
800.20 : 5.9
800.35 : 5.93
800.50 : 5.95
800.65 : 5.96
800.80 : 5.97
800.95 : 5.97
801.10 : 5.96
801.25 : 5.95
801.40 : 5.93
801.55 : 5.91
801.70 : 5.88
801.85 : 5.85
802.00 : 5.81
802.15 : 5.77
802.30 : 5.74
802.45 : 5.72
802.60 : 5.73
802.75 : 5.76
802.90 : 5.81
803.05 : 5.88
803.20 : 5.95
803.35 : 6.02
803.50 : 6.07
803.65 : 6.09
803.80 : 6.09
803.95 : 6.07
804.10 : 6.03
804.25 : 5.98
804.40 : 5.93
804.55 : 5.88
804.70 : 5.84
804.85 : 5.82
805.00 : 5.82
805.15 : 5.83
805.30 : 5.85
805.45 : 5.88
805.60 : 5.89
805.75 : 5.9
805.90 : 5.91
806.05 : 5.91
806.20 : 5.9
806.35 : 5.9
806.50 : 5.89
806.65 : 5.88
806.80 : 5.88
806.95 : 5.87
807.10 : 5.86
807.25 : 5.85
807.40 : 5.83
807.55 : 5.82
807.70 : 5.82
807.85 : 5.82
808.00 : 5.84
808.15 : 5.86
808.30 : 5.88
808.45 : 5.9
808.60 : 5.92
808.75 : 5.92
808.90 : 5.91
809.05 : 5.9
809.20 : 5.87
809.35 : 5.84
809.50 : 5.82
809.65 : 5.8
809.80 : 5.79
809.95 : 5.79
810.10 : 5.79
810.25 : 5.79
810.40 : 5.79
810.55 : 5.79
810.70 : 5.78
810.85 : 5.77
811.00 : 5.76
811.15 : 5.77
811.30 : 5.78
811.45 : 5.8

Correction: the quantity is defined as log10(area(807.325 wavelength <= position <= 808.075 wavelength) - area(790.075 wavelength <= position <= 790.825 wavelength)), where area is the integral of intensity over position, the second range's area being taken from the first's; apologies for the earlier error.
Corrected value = -1.1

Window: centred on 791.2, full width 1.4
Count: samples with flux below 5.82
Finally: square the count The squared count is 81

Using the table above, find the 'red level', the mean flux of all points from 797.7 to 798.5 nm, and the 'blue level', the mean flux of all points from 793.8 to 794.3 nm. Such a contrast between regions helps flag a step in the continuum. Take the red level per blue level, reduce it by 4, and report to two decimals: -2.97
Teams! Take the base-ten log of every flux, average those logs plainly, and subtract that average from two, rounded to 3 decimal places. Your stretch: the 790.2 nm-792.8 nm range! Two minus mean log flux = 1.244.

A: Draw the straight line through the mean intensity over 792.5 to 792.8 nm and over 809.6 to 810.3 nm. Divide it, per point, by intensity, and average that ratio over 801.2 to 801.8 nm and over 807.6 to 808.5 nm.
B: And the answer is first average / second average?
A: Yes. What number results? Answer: 0.978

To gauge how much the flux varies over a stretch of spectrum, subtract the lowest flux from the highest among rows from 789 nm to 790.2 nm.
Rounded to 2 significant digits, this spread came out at 0.12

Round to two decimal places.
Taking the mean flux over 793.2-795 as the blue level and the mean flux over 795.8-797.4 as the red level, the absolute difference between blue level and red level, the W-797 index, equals 0.19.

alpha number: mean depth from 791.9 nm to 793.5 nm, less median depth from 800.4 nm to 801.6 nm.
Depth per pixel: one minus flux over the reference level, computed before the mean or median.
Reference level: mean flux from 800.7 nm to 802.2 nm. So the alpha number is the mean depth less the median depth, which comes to 0.055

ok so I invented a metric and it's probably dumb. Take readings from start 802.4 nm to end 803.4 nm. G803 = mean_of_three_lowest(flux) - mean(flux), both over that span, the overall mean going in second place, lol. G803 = -0.10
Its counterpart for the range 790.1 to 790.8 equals -0.01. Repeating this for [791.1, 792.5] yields -0.06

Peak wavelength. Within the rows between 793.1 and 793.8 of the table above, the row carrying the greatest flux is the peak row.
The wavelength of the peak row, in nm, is 793.75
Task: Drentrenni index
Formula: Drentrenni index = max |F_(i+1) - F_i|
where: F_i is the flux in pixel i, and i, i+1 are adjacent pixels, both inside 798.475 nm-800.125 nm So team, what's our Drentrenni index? 0.030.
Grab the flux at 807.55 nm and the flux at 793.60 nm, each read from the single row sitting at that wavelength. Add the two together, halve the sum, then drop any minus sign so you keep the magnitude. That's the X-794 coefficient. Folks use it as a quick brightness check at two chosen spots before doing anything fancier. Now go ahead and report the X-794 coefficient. 5.74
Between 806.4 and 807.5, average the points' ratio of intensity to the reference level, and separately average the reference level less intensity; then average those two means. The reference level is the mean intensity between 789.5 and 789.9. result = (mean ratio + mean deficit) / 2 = 0.480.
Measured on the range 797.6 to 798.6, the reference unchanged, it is 0.476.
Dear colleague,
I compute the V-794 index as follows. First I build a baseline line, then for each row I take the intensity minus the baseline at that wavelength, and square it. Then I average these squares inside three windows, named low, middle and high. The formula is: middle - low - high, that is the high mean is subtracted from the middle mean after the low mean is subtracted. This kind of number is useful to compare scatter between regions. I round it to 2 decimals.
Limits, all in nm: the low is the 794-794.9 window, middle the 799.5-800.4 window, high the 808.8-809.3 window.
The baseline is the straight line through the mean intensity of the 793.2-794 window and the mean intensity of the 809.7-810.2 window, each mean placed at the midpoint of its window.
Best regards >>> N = 0.00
